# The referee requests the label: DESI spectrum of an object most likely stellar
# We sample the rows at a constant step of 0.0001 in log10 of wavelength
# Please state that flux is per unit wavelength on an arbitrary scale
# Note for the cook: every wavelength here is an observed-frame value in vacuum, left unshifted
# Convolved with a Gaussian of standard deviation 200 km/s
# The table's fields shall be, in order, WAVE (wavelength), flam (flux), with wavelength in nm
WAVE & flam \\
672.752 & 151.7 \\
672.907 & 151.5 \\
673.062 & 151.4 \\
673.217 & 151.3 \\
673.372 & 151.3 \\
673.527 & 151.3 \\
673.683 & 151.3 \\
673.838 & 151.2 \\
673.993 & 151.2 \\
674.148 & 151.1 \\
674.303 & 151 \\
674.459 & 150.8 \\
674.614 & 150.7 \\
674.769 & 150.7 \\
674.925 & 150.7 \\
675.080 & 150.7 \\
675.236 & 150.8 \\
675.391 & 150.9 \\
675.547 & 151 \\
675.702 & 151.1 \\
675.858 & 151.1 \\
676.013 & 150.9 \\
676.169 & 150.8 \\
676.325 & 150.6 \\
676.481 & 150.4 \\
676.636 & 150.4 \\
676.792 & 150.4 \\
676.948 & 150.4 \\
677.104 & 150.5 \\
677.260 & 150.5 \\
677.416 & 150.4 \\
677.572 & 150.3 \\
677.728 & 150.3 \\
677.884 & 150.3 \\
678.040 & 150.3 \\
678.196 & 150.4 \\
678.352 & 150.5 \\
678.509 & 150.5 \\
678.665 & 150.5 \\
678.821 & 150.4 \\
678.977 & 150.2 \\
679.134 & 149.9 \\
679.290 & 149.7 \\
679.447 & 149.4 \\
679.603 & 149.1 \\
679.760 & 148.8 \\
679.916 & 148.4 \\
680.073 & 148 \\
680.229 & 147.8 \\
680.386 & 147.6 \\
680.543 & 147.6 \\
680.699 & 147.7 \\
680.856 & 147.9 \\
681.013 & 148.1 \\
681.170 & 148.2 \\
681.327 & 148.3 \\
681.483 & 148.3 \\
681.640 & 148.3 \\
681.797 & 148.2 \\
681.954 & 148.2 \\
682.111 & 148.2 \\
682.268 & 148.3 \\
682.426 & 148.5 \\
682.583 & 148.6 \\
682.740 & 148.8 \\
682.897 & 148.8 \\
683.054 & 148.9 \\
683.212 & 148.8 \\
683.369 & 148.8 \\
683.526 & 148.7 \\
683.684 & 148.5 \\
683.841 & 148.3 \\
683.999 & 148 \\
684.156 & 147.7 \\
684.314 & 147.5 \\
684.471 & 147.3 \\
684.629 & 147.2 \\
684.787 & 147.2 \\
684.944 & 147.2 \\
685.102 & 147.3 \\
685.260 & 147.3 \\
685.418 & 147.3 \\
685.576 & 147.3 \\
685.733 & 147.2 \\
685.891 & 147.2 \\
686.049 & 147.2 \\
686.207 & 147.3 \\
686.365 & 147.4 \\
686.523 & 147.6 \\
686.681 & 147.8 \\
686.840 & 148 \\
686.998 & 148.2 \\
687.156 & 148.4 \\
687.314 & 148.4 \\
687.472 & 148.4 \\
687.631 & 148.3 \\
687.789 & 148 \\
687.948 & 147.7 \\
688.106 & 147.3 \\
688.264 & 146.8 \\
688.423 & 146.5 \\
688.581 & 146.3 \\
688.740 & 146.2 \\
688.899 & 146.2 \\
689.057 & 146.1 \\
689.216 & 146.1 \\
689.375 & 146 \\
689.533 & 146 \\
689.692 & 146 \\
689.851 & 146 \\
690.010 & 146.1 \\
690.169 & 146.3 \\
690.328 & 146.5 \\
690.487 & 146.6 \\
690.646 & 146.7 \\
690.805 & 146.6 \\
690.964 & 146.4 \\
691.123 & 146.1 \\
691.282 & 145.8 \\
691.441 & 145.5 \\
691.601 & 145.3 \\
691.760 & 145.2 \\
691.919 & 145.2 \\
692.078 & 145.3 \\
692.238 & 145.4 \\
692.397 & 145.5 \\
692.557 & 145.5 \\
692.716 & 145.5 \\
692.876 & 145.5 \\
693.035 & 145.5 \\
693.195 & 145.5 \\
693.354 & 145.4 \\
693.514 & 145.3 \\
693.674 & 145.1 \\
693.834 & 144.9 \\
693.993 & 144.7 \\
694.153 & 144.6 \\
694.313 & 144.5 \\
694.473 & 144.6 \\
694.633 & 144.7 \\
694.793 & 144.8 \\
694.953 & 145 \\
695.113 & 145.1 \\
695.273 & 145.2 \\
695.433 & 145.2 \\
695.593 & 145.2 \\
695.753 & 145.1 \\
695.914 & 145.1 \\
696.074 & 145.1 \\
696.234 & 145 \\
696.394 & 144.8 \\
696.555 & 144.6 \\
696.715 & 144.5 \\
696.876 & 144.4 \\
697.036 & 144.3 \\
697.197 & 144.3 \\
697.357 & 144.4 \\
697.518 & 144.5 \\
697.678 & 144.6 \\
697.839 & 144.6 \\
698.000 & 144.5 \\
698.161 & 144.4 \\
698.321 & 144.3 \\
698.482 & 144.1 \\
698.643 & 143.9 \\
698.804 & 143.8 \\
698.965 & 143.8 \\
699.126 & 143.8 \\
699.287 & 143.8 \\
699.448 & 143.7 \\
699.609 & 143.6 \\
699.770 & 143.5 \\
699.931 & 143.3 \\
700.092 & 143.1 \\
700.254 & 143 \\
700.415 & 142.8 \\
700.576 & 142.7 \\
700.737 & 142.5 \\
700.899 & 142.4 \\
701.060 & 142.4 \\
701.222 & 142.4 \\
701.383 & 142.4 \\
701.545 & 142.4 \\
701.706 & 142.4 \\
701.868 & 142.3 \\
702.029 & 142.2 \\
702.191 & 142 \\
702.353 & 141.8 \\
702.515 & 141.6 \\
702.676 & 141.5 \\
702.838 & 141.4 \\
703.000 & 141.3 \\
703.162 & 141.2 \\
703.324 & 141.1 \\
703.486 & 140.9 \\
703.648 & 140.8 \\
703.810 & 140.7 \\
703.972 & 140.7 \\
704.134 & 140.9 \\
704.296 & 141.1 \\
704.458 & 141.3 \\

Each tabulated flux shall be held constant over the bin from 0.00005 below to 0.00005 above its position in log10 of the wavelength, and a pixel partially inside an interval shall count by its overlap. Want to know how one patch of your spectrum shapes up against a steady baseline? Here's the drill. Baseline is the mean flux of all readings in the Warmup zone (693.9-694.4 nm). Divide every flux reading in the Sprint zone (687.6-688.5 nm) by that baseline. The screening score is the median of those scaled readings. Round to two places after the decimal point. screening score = 1.02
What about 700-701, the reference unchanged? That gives 0.99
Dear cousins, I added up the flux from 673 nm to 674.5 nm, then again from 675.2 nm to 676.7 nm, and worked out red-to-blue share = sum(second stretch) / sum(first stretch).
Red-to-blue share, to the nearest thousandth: 0.997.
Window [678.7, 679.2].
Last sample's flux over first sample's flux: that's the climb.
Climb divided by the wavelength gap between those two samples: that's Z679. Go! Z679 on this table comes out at -1.6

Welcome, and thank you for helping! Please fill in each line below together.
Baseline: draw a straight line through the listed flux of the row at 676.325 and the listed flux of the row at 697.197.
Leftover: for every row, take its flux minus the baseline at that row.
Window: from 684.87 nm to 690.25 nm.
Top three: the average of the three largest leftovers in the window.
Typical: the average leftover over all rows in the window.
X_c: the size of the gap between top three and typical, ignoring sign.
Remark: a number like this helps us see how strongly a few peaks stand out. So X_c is 1.2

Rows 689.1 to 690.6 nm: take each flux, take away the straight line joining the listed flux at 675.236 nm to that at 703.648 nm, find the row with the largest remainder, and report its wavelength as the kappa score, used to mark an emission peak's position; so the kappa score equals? 690.487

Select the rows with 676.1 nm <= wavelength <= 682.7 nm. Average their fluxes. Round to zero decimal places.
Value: 149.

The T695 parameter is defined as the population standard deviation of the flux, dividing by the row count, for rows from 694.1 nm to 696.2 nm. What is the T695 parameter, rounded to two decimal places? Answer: 0.25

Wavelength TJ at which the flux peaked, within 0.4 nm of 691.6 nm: 691.282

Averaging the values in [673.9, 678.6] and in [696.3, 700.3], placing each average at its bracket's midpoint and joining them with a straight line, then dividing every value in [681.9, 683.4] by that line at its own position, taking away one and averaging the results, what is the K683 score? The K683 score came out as -0.0010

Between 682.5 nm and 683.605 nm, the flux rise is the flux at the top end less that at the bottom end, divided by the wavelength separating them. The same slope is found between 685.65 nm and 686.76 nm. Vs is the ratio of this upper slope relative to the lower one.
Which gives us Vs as 6.0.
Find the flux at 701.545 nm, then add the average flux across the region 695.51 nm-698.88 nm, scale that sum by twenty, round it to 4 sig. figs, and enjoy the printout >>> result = 5739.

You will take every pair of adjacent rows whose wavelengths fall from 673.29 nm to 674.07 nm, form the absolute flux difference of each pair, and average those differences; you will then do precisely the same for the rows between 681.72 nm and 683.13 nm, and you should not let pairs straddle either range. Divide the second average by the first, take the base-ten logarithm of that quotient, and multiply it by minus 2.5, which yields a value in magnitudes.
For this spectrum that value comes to -1.4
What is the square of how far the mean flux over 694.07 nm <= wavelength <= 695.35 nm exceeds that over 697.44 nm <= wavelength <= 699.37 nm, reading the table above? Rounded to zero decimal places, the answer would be 0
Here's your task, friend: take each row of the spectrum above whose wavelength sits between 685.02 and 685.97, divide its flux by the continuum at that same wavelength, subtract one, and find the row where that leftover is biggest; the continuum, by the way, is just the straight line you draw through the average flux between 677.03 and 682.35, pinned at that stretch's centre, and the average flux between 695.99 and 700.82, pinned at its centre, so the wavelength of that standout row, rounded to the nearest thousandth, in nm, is 685.576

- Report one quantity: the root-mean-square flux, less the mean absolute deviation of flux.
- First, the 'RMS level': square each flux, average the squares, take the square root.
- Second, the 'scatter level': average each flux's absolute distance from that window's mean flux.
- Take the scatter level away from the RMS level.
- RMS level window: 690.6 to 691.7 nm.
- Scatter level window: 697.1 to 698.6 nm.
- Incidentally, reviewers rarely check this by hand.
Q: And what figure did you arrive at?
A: 146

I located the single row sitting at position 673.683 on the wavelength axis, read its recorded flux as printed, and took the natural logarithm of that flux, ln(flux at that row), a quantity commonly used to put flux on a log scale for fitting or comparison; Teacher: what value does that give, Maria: 5.02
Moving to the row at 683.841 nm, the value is 5.00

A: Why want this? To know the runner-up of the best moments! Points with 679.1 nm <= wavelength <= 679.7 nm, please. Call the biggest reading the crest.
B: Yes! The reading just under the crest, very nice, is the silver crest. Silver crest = 149.7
